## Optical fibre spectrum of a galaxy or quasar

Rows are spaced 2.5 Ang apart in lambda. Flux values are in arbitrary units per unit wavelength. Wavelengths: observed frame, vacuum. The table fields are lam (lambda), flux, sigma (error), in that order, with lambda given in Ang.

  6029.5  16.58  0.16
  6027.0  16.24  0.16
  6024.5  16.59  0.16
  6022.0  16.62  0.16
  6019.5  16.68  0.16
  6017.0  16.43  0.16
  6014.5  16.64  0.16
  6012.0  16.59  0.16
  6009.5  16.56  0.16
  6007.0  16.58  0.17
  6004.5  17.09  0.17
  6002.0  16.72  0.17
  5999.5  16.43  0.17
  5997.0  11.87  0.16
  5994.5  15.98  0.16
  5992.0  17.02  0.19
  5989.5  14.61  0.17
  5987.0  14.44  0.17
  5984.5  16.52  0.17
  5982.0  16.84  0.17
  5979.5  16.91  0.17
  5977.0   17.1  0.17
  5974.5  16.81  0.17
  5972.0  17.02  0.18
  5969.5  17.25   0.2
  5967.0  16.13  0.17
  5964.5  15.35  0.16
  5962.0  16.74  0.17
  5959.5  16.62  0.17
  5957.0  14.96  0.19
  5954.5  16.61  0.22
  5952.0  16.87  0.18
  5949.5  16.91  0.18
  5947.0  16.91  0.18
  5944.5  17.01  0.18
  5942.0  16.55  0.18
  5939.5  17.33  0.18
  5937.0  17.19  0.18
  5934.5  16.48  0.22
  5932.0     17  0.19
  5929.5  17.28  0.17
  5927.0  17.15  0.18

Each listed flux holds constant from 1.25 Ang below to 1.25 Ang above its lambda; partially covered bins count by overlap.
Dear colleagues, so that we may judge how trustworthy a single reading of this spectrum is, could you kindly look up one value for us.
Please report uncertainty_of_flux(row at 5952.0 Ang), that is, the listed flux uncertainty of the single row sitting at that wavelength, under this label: 0.180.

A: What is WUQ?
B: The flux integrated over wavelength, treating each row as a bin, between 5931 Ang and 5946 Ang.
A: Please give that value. 253.9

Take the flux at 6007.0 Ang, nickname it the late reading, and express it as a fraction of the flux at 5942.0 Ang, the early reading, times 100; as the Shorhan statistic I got 100.2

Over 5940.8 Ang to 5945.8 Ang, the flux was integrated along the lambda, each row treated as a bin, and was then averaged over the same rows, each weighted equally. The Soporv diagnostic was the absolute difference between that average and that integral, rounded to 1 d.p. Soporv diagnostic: 67.1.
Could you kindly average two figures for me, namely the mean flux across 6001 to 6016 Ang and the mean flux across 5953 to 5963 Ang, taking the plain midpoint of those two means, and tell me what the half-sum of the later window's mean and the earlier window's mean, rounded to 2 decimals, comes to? 16.46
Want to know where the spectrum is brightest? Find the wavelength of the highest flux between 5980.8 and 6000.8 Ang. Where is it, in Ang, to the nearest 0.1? 5992.0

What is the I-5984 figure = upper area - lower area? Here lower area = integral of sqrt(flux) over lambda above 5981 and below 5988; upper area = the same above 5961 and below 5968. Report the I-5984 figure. 0.1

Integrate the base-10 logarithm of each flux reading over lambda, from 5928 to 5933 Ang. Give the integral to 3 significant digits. 6.17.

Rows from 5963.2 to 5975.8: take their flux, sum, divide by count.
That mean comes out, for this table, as 16.5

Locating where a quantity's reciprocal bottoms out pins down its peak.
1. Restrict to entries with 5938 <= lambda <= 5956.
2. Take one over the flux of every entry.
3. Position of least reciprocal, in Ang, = 5939.5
